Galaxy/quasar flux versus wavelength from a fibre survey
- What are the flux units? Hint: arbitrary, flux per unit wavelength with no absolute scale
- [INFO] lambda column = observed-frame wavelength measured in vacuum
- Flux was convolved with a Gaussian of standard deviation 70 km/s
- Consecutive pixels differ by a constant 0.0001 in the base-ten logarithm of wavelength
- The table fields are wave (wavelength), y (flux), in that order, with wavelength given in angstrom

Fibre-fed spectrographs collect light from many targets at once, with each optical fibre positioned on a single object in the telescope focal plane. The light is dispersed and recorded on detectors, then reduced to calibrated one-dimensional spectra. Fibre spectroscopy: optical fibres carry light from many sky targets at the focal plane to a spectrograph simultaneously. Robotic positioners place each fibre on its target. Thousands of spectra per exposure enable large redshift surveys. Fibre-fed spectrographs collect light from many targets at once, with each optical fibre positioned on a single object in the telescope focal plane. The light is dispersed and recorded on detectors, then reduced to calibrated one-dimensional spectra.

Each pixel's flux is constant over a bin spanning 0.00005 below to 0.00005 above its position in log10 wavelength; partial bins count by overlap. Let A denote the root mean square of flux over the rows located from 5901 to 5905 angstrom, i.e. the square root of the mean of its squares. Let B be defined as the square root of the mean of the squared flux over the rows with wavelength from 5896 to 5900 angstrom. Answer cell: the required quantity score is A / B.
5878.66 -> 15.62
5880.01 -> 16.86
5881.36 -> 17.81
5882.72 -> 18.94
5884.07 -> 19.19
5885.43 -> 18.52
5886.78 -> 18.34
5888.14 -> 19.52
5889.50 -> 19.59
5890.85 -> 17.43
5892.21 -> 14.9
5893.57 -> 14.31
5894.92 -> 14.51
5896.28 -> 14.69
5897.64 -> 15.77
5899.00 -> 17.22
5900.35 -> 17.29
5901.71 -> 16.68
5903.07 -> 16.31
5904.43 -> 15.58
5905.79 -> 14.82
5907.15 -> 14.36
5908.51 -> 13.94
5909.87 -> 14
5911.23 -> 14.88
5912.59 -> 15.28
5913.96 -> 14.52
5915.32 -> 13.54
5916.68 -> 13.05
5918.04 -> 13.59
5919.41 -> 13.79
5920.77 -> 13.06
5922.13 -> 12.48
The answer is 1.02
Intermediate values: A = 16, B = 15.9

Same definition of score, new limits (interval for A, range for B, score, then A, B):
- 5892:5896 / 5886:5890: 0.76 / 15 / 19.2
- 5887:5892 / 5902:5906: 1.21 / 19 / 15.6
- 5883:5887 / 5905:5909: 1.30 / 19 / 14.4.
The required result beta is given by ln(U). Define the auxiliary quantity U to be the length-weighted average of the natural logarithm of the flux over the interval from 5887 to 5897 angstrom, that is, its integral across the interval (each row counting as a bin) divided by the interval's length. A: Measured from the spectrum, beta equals 1.03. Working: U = 2.79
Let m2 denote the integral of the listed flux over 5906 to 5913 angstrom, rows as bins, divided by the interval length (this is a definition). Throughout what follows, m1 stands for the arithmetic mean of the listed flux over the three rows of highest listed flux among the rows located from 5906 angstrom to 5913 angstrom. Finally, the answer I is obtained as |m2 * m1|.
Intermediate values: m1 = 15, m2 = 14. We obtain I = 215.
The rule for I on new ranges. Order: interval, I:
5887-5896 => 315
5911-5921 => 208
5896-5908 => 271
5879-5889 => 353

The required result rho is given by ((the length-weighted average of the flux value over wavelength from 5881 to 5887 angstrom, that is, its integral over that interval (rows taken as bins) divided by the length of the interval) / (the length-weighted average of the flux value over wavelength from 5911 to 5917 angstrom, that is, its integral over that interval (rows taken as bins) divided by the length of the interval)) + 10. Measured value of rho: 11.3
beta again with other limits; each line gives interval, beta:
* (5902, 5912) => 0.99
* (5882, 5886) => 1.08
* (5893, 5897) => 0.98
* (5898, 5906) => 1.03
